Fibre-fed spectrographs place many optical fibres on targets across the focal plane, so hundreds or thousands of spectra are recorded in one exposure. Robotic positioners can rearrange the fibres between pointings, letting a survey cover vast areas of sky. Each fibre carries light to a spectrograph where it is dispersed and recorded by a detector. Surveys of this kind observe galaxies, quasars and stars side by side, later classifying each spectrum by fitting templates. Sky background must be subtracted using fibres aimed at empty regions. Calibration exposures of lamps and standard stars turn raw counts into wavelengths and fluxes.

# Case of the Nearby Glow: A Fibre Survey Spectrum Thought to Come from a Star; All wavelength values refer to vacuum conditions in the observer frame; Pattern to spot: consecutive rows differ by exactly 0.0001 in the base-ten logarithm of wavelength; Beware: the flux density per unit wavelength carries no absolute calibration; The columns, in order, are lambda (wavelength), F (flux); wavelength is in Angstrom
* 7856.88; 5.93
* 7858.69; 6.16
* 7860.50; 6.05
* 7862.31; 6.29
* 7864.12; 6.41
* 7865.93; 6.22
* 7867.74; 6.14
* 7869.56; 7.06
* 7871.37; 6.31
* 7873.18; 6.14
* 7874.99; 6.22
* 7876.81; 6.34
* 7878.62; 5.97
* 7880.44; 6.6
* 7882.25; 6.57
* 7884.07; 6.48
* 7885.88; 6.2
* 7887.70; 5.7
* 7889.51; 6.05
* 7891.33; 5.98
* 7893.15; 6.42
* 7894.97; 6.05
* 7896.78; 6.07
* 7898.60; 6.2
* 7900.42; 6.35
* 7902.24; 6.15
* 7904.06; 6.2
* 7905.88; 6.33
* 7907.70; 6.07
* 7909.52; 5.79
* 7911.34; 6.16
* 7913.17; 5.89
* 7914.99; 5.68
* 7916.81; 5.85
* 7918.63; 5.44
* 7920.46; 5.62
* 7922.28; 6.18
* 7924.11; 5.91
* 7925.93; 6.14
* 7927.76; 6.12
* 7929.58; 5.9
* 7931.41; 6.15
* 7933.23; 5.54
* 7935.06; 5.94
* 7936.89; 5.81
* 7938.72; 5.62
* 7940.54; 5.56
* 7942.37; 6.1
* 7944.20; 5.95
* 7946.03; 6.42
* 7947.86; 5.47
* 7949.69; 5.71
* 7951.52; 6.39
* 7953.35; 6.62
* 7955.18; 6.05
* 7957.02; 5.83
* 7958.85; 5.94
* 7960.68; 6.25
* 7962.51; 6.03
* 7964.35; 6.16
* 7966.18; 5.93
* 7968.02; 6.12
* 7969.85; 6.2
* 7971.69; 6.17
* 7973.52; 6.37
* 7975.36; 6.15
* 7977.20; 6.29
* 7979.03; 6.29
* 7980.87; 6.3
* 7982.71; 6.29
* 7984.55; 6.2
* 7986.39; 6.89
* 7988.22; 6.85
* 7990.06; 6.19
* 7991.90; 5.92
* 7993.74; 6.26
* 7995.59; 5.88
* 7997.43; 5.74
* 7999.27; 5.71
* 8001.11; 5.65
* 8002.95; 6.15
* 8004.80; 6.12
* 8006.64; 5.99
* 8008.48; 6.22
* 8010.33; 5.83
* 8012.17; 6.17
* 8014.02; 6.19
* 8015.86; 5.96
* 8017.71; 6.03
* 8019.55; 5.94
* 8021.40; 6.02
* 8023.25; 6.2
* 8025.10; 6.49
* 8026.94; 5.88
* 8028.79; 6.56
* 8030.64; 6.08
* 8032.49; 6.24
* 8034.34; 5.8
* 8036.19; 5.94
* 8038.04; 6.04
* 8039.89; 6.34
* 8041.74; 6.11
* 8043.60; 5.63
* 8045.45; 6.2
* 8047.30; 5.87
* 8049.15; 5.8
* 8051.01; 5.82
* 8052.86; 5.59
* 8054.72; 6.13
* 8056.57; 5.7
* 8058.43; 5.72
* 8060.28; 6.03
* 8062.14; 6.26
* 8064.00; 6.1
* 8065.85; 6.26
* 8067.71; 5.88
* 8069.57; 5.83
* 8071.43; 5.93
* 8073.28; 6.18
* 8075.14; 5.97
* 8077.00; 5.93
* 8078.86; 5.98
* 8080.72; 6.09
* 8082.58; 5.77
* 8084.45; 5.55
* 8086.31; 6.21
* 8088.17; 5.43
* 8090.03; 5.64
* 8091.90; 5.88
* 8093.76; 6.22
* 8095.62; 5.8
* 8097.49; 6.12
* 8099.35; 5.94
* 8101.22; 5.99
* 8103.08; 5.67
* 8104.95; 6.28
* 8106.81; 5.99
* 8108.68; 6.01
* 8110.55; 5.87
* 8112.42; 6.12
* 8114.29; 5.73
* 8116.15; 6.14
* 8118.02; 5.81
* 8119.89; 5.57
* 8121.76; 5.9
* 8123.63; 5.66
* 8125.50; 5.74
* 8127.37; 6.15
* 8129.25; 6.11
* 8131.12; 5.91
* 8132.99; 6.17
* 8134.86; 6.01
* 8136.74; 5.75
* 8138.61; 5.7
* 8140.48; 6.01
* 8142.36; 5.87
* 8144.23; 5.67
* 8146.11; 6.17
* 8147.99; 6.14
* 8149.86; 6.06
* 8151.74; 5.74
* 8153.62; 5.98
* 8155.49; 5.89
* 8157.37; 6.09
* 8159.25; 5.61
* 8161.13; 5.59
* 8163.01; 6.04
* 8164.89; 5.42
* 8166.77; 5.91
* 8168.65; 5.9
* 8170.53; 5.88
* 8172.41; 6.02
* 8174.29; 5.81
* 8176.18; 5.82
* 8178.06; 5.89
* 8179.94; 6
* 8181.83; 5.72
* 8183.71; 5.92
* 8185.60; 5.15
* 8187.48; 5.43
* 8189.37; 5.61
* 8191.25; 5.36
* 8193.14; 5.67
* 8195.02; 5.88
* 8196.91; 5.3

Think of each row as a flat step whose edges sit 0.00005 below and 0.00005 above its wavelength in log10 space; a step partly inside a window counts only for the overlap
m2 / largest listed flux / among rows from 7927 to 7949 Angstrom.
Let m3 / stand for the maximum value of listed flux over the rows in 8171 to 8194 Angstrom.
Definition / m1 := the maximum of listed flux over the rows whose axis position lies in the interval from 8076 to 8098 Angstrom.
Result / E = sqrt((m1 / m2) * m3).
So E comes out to 2.42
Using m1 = 6.22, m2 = 6.42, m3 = 6.02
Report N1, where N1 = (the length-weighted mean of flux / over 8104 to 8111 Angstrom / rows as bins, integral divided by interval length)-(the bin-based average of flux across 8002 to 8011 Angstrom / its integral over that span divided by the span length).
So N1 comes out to -0.02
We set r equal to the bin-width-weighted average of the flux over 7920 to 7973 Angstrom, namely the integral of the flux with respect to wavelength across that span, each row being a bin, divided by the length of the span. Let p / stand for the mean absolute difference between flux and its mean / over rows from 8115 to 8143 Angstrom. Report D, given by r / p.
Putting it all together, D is 38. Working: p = 0.160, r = 6.00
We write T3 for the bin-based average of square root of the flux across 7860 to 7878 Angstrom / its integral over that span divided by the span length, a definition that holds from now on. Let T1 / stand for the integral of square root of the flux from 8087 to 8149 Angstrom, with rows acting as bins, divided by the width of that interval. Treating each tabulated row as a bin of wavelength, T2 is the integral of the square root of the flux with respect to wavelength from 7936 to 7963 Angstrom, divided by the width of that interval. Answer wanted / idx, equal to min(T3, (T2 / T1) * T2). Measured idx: 2.46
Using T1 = 2.43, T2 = 2.45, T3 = 2.51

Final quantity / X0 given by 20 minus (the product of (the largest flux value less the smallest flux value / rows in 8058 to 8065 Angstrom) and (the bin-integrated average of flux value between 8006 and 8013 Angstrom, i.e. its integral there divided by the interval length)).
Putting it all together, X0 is 16.7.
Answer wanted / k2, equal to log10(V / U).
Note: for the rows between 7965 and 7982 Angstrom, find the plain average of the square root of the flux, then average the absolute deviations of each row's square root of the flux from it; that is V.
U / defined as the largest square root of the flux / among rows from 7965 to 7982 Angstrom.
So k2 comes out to -2.11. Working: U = 2.52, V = 0.020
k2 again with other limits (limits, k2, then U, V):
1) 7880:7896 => -1.70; 2.57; 0.052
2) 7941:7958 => -1.65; 2.57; 0.058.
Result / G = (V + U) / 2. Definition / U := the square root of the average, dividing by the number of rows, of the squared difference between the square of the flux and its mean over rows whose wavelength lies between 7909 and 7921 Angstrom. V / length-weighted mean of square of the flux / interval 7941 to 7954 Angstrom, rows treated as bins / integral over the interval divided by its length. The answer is 19.7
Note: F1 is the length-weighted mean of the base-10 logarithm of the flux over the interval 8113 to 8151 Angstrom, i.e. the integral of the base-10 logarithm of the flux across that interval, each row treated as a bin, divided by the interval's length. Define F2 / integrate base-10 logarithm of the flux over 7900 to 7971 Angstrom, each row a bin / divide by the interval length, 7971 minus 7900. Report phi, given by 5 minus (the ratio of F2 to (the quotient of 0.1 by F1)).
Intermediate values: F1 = 0.772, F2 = 0.777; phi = -1.0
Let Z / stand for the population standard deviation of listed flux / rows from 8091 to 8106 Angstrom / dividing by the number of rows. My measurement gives 0.20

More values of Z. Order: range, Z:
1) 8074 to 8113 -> 0.22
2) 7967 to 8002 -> 0.32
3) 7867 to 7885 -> 0.30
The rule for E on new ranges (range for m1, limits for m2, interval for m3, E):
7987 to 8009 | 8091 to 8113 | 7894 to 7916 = 2.63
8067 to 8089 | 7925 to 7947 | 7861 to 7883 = 2.61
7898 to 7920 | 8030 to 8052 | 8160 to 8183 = 2.46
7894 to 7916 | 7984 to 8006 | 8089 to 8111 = 2.41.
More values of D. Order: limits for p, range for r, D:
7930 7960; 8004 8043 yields 24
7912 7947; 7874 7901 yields 30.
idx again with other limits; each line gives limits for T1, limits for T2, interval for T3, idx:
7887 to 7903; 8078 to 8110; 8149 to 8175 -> 2.39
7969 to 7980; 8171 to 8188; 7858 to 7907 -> 2.30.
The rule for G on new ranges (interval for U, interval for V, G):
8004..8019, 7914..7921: 16.7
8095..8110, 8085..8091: 17.6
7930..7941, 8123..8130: 18.8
